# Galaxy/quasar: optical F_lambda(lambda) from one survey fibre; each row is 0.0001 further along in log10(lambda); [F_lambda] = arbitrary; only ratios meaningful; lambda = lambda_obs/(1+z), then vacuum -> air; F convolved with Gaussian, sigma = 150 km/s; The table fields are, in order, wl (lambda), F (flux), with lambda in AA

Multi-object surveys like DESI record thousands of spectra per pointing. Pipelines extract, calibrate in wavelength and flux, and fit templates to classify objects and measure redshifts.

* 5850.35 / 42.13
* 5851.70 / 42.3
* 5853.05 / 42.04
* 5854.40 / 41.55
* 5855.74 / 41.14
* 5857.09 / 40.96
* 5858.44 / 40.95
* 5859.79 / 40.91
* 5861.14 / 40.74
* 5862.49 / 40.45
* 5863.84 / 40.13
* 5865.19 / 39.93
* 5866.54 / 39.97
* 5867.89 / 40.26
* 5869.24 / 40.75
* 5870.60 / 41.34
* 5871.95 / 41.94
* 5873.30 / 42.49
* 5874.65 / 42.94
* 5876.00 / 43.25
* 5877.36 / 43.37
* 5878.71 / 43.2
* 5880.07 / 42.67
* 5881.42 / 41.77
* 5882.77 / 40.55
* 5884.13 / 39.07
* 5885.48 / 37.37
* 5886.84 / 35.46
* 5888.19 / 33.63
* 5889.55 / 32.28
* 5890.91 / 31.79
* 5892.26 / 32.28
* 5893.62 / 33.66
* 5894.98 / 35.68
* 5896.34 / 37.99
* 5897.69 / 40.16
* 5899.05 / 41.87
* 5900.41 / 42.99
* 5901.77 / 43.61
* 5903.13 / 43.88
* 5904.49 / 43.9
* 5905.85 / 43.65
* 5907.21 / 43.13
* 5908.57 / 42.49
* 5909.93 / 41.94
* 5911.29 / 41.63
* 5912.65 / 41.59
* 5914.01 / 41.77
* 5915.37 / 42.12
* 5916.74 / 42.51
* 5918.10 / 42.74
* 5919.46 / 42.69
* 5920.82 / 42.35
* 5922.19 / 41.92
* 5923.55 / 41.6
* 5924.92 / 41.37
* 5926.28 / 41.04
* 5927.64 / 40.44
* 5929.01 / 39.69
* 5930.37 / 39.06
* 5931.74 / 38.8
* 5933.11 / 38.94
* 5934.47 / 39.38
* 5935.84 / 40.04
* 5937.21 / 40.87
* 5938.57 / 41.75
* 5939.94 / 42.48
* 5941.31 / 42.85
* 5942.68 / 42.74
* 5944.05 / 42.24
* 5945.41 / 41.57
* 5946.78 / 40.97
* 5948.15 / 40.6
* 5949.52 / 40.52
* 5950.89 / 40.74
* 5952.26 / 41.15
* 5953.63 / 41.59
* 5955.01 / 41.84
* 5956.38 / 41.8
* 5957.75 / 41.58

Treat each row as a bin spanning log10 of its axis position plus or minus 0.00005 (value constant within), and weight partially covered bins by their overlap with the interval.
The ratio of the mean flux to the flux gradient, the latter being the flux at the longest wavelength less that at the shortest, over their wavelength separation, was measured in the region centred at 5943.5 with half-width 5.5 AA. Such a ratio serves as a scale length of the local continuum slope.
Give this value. -349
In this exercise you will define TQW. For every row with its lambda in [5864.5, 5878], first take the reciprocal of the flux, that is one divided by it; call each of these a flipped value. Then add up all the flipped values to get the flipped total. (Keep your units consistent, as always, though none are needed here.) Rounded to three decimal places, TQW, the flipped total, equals 0.240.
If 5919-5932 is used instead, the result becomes 0.245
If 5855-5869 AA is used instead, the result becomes 0.247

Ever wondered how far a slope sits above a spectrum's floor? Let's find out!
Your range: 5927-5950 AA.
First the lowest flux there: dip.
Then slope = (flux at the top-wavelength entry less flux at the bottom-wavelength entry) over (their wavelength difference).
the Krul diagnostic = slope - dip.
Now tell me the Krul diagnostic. -38.8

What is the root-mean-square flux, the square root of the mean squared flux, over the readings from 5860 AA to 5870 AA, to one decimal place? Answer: 40.3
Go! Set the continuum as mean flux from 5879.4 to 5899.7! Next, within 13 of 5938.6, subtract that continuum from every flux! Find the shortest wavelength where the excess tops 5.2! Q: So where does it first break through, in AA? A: 5939.94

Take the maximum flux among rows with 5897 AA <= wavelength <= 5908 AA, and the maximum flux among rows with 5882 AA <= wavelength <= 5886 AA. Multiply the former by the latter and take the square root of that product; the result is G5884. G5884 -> 42.2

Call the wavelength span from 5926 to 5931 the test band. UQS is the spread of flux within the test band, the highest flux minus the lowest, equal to 2.0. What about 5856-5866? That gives 1.0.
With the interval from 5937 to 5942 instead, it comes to 2.0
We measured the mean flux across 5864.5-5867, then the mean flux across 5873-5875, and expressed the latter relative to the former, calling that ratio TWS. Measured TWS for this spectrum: 1.07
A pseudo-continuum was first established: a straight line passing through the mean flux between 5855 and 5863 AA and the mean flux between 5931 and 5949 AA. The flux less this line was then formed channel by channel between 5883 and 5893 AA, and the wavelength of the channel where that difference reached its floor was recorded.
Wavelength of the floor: 5890.91 AA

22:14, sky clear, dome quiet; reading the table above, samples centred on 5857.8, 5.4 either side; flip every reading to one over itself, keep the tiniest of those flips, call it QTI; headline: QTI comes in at 0.0238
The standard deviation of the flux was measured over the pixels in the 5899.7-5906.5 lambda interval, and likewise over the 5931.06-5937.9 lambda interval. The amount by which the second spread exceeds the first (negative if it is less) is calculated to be 0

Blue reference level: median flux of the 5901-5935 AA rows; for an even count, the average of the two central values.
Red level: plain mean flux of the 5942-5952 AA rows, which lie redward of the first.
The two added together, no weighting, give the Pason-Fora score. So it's 83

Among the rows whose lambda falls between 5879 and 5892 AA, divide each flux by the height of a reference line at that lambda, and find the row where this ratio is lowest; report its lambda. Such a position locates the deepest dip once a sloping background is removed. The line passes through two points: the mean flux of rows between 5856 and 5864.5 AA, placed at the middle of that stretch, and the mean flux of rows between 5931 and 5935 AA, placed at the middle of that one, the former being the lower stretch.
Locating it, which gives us 5890.91 AA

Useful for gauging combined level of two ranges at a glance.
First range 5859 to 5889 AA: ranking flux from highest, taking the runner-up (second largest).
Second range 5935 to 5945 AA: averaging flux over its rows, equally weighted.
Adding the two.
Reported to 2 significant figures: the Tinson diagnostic 85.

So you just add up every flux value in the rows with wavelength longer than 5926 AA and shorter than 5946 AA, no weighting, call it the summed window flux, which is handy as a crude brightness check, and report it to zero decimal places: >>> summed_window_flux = 612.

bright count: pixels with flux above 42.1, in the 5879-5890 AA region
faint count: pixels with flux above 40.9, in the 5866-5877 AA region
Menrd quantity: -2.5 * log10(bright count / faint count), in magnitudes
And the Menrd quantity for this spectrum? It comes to 1.7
